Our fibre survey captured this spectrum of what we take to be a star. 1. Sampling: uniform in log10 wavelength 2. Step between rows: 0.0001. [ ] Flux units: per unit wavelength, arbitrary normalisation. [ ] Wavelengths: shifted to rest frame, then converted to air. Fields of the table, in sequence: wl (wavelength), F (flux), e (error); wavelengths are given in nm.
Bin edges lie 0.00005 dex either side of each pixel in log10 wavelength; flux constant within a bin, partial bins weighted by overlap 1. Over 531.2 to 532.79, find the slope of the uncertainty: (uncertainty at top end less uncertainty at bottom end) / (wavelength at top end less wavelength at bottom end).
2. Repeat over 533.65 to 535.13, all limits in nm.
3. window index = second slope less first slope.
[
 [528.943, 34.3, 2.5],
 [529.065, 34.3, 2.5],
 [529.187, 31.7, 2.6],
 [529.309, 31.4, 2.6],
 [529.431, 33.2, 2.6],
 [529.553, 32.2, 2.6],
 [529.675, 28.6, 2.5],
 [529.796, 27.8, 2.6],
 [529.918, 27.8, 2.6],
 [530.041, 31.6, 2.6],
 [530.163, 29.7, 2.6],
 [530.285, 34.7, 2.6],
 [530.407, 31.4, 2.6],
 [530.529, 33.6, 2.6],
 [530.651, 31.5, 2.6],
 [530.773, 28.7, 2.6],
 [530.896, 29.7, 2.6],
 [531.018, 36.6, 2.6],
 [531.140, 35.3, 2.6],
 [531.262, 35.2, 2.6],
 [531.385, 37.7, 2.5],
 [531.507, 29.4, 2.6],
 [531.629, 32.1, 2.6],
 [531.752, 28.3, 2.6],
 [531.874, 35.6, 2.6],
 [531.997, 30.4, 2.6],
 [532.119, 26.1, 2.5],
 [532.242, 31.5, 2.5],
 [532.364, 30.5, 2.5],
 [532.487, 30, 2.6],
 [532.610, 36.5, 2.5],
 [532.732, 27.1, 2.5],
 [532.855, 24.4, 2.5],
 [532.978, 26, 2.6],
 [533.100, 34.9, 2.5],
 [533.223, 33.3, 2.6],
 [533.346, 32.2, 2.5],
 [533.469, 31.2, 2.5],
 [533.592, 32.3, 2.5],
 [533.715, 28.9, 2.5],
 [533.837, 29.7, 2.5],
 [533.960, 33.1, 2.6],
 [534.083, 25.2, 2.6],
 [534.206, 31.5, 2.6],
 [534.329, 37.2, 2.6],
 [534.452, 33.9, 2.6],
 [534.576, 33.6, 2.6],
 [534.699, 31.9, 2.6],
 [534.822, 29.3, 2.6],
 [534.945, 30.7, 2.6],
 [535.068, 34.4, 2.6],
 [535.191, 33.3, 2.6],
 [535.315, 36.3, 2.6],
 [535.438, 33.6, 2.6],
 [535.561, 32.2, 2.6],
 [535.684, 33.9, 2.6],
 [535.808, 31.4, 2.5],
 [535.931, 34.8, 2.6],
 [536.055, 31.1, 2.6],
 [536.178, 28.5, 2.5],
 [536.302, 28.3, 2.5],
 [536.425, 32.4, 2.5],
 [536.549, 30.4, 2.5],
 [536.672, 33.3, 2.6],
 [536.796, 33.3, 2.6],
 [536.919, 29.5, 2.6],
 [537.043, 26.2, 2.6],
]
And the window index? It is 0.14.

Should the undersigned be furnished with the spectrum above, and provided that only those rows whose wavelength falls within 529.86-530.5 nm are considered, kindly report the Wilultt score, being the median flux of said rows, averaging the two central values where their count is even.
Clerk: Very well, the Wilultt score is 31.4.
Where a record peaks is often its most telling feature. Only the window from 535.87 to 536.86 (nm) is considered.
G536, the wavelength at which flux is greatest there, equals 535.931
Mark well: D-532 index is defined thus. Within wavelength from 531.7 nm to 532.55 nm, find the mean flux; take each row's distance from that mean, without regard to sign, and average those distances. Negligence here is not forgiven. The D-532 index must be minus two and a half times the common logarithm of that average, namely -0.69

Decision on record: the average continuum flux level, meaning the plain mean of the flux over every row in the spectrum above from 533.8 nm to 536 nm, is 32.6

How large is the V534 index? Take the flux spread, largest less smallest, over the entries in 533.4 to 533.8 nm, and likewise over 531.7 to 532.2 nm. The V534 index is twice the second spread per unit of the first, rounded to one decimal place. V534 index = 5.6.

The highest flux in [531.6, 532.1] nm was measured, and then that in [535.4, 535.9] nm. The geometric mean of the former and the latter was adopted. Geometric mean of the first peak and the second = 34.7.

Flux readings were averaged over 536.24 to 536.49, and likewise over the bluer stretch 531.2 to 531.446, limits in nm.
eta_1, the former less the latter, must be -6.1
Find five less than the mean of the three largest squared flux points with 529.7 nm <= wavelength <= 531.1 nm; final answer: 1219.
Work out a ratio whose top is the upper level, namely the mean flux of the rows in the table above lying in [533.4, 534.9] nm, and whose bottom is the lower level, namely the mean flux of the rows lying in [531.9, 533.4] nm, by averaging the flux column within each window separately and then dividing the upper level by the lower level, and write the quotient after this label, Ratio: 1.04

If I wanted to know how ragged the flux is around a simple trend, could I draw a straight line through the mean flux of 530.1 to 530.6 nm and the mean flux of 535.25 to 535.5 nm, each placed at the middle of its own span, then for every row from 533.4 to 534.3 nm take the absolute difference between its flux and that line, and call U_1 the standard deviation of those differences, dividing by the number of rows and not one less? 2.5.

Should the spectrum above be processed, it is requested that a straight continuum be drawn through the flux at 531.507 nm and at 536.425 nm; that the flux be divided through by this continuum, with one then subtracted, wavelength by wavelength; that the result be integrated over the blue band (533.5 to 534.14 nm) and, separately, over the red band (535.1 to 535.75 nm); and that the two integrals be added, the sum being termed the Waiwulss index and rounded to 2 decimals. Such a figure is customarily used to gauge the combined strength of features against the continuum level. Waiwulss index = 0.02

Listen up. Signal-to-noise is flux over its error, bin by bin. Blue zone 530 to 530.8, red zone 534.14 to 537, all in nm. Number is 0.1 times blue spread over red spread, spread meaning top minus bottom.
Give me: 0.08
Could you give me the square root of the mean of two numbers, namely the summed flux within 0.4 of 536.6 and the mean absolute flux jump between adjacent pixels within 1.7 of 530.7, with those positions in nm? 9.8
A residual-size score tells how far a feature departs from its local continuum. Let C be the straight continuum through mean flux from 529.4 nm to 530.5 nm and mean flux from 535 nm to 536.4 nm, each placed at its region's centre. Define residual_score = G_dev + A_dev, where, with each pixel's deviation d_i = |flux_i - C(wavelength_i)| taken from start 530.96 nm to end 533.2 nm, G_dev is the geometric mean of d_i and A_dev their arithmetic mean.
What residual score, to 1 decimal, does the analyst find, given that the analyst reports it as 5.9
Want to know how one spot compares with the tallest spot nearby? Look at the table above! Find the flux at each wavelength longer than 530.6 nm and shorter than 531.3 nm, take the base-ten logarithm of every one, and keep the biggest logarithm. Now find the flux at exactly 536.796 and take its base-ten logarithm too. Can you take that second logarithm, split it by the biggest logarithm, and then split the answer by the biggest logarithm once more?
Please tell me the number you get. 0.623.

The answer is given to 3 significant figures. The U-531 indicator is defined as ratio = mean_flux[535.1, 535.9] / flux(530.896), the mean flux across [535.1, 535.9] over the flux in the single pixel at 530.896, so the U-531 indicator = 1.13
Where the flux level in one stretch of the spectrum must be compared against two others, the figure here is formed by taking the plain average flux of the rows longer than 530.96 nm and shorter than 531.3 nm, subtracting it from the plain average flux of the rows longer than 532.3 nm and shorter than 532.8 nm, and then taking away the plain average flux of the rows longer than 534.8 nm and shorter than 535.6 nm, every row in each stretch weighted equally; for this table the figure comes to -38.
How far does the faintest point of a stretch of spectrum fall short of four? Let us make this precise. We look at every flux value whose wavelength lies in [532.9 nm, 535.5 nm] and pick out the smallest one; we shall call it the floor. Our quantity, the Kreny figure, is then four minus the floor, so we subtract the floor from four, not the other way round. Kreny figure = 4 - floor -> -21.2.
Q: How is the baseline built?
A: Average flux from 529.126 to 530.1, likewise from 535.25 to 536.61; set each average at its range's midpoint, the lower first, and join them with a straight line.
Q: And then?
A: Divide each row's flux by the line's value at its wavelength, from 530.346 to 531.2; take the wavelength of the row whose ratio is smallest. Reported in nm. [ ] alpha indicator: 530.773 nm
